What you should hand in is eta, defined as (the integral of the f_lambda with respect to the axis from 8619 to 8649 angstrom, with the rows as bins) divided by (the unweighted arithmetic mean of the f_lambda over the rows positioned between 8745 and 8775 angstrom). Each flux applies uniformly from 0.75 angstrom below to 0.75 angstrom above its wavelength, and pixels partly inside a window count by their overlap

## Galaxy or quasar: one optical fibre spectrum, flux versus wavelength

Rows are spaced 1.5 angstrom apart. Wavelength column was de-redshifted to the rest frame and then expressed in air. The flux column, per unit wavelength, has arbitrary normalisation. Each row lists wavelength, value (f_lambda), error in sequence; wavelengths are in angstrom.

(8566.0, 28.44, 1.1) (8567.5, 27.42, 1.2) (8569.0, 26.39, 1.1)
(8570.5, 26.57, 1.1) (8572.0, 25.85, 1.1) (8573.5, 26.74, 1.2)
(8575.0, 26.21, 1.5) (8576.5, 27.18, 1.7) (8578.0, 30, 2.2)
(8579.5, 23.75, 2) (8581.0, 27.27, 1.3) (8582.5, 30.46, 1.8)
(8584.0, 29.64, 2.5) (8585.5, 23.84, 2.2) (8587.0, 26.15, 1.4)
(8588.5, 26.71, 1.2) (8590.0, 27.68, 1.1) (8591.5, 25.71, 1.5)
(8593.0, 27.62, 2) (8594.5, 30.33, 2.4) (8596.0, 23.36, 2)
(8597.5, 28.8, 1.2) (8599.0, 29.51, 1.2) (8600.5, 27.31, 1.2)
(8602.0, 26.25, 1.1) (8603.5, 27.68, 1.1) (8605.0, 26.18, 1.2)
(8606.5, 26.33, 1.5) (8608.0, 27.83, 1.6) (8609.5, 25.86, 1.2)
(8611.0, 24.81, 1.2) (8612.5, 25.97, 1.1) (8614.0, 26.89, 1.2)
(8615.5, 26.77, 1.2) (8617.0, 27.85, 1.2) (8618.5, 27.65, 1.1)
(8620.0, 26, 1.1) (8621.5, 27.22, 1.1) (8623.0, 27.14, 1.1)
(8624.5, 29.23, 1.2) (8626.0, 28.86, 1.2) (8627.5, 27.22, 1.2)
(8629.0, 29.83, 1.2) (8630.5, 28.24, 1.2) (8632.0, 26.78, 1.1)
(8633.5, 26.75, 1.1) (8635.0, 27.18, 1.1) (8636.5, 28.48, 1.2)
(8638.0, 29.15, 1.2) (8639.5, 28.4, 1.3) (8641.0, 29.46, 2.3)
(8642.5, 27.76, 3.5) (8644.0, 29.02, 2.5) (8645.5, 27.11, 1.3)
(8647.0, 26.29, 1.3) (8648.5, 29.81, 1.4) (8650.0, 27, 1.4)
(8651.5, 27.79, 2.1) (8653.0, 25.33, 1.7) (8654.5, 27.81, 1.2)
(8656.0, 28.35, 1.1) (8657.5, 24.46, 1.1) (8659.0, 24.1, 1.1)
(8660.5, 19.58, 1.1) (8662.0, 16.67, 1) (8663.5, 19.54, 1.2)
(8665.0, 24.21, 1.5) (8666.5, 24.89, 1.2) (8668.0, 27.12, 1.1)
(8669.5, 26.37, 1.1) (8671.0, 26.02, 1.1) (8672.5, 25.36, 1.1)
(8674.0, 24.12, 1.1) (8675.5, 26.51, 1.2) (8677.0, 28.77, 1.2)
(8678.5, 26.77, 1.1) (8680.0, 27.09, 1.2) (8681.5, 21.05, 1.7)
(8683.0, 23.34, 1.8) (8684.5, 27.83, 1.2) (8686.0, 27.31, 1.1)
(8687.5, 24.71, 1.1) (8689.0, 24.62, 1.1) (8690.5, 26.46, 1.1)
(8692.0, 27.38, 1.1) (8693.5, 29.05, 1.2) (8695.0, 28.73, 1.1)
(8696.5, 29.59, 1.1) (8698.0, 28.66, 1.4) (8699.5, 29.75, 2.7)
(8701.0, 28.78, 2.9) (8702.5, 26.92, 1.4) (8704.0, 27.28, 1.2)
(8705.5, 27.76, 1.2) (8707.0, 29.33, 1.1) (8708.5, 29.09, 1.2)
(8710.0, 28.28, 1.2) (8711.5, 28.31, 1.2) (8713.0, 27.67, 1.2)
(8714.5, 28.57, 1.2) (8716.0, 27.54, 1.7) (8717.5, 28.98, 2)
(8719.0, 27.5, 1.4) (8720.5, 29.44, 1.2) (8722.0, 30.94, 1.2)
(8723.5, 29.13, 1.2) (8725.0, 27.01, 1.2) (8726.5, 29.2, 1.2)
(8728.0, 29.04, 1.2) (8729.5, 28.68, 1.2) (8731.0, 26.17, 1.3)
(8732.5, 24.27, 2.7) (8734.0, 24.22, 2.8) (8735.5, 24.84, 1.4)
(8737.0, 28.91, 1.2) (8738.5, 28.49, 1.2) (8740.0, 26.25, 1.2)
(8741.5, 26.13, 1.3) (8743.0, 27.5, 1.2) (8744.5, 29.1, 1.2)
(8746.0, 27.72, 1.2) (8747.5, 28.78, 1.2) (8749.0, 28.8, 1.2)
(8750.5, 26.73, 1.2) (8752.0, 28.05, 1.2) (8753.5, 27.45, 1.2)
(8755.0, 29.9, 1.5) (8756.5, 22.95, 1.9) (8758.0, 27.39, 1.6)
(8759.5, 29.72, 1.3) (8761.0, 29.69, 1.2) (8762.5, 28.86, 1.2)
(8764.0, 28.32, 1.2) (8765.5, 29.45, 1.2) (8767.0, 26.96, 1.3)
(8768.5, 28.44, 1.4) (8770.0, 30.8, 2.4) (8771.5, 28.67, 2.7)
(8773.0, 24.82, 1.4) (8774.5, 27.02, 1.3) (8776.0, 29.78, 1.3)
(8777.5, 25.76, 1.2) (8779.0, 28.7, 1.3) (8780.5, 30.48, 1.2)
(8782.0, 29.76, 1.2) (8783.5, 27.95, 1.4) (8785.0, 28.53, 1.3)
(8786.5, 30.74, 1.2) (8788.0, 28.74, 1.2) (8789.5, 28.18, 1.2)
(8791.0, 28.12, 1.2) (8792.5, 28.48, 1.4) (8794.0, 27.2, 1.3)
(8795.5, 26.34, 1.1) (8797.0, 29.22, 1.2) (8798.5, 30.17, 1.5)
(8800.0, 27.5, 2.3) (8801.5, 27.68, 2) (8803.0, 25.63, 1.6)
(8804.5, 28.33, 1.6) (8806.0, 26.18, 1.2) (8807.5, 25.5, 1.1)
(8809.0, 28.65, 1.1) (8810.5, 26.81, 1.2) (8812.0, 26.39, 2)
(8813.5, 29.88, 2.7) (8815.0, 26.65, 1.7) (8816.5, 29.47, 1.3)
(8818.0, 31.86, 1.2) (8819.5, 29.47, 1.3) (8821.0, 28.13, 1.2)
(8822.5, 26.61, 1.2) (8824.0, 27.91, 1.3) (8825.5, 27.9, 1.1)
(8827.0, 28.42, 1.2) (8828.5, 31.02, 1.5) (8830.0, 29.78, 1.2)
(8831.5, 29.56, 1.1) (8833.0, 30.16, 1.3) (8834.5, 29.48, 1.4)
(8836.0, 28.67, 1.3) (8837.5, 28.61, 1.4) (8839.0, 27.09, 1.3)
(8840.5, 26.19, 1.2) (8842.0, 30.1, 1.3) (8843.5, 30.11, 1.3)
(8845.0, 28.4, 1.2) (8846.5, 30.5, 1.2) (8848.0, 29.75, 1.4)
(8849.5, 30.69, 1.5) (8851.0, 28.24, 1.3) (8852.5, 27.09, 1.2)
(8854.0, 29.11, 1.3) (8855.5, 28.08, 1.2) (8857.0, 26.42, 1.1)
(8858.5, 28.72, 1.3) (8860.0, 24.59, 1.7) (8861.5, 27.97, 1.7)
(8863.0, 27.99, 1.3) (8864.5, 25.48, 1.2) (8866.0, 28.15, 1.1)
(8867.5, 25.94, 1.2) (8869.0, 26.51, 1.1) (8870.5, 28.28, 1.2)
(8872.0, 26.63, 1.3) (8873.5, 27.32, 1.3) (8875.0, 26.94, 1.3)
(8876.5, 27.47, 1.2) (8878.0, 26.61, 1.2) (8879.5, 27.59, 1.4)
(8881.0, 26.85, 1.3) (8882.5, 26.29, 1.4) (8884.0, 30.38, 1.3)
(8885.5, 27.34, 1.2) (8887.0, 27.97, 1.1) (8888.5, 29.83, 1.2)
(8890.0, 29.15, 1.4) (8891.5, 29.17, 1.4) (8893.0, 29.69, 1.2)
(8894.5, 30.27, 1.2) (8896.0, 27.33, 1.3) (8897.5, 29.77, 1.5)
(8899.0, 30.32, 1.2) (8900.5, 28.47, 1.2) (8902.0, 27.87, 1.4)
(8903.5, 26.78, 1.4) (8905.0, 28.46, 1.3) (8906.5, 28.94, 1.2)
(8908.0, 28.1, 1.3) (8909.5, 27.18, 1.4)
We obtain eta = 29.9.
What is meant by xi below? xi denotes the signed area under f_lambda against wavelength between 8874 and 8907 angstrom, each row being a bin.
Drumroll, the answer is 935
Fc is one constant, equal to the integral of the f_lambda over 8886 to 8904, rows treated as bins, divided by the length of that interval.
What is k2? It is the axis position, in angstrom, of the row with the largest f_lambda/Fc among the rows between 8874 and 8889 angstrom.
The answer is 8884.0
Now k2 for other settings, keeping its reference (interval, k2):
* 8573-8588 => 8582.5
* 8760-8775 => 8770.0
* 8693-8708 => 8699.5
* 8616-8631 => 8629.0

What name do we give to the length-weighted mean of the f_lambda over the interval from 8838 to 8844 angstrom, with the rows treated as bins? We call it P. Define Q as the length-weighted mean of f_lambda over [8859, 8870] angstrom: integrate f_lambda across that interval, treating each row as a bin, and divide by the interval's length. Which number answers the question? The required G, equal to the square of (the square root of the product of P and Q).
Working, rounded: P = 28.3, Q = 26.7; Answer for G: 757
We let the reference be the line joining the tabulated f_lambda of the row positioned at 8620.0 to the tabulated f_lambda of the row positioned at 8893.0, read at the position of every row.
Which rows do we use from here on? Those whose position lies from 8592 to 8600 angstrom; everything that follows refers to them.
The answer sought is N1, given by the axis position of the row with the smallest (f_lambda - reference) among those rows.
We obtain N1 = 8596.0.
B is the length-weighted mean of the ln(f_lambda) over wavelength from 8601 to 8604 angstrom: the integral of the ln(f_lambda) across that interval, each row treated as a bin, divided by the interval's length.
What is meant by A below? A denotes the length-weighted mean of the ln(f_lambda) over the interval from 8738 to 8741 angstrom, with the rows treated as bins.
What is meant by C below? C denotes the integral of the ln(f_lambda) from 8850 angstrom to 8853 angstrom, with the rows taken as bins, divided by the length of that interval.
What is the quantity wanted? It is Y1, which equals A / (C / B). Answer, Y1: 3.26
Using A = 3.30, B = 3.29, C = 3.330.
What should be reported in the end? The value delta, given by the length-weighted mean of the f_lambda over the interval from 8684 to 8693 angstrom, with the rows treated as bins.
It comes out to 26.4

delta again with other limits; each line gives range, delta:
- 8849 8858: 28.2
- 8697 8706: 28.2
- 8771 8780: 27.5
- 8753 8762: 27.9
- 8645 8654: 27.2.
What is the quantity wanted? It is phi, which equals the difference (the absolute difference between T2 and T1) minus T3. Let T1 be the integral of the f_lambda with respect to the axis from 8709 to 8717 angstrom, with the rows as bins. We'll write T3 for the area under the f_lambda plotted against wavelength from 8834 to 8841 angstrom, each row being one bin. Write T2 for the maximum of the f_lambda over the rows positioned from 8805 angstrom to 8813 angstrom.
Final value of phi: 0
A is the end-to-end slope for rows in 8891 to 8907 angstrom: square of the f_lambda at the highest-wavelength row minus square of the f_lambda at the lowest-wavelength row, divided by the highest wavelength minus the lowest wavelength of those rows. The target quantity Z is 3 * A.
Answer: -3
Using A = -1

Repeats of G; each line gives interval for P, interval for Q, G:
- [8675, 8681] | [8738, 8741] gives 735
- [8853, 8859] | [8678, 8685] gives 702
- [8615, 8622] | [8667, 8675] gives 699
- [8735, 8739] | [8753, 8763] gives 770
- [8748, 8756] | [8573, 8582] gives 756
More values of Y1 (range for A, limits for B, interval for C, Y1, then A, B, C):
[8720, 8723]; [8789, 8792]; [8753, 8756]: 3.40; 3.41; 3.34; 3.340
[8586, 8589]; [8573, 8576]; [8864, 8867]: 3.25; 3.26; 3.28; 3.289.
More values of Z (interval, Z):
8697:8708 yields 13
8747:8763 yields 1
